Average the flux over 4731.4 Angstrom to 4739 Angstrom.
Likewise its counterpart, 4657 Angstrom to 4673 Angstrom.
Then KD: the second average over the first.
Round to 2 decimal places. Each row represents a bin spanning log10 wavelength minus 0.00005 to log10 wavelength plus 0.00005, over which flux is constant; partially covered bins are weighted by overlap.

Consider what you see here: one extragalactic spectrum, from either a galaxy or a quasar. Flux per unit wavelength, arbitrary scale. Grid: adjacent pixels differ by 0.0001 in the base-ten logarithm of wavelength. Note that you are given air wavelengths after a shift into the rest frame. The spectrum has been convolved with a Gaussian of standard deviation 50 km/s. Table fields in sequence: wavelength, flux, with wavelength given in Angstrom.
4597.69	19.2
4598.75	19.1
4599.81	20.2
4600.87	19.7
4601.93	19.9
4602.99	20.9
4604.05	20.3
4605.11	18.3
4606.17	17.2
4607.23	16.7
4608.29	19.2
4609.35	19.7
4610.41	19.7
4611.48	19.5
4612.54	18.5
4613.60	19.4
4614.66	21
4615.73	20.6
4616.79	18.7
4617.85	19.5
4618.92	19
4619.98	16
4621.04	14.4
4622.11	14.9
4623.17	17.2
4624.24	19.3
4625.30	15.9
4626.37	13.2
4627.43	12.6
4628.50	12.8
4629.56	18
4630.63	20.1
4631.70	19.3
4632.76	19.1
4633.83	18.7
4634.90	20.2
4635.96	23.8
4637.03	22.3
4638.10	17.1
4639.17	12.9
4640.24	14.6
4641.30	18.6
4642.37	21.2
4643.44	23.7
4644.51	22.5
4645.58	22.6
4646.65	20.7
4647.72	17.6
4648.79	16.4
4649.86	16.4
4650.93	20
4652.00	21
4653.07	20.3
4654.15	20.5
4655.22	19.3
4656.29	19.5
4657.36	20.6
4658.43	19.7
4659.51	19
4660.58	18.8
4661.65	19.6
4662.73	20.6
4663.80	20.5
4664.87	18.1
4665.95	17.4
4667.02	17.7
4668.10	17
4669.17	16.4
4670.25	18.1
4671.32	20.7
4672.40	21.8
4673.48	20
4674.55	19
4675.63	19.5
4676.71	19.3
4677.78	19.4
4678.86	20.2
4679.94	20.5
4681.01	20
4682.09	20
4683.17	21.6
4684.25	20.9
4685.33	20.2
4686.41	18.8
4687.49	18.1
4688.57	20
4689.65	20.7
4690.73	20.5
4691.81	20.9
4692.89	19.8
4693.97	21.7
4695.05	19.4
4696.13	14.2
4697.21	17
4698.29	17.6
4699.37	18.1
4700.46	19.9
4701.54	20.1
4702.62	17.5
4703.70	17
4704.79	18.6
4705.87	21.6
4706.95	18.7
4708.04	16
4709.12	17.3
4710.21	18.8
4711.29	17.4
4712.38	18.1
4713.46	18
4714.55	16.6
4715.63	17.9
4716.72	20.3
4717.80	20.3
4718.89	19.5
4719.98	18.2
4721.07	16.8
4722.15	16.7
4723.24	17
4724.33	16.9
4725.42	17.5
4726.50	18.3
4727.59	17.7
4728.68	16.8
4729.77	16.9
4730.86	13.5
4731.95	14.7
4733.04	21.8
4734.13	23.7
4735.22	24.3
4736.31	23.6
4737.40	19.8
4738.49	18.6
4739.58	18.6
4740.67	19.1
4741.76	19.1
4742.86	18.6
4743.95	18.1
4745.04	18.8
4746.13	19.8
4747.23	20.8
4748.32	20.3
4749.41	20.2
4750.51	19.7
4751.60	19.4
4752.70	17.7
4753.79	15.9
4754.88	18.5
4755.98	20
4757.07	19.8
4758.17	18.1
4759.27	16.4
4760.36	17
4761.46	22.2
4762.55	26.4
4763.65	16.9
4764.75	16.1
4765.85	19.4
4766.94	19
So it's 0.91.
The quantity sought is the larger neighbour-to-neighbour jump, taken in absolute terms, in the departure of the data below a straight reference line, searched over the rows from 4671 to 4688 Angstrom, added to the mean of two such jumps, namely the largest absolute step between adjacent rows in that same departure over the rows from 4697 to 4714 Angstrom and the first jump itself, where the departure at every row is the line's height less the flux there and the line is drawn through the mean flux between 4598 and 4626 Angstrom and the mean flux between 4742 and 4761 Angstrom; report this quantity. 4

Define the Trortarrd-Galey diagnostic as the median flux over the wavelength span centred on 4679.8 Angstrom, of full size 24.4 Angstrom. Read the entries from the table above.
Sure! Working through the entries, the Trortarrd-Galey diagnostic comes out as 20.0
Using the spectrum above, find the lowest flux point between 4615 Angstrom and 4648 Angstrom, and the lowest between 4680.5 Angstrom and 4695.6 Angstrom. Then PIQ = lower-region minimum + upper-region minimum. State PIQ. 30.7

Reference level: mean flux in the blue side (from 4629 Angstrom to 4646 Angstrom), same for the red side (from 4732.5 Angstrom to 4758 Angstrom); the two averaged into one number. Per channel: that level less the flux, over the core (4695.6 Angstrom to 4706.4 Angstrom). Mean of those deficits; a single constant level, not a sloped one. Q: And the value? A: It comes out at 1.6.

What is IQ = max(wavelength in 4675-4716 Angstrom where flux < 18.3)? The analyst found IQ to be 4715.63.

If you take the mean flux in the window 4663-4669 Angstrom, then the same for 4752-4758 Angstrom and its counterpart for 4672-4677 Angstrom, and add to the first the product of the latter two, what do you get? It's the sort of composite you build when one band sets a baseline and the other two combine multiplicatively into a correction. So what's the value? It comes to 384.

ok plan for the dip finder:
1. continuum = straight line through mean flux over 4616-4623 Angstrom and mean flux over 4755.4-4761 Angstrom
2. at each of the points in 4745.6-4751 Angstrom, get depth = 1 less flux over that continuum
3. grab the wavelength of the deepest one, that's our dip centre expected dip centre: 4750.51 Angstrom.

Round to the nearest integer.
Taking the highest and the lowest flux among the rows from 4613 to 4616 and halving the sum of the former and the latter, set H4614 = 20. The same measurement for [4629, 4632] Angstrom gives 19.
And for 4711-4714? 18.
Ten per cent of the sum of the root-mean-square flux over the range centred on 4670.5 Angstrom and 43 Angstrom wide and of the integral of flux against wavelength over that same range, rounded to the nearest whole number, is 86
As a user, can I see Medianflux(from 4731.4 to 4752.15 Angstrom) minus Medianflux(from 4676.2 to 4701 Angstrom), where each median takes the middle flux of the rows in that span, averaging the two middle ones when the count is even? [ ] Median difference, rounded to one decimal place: -0.3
